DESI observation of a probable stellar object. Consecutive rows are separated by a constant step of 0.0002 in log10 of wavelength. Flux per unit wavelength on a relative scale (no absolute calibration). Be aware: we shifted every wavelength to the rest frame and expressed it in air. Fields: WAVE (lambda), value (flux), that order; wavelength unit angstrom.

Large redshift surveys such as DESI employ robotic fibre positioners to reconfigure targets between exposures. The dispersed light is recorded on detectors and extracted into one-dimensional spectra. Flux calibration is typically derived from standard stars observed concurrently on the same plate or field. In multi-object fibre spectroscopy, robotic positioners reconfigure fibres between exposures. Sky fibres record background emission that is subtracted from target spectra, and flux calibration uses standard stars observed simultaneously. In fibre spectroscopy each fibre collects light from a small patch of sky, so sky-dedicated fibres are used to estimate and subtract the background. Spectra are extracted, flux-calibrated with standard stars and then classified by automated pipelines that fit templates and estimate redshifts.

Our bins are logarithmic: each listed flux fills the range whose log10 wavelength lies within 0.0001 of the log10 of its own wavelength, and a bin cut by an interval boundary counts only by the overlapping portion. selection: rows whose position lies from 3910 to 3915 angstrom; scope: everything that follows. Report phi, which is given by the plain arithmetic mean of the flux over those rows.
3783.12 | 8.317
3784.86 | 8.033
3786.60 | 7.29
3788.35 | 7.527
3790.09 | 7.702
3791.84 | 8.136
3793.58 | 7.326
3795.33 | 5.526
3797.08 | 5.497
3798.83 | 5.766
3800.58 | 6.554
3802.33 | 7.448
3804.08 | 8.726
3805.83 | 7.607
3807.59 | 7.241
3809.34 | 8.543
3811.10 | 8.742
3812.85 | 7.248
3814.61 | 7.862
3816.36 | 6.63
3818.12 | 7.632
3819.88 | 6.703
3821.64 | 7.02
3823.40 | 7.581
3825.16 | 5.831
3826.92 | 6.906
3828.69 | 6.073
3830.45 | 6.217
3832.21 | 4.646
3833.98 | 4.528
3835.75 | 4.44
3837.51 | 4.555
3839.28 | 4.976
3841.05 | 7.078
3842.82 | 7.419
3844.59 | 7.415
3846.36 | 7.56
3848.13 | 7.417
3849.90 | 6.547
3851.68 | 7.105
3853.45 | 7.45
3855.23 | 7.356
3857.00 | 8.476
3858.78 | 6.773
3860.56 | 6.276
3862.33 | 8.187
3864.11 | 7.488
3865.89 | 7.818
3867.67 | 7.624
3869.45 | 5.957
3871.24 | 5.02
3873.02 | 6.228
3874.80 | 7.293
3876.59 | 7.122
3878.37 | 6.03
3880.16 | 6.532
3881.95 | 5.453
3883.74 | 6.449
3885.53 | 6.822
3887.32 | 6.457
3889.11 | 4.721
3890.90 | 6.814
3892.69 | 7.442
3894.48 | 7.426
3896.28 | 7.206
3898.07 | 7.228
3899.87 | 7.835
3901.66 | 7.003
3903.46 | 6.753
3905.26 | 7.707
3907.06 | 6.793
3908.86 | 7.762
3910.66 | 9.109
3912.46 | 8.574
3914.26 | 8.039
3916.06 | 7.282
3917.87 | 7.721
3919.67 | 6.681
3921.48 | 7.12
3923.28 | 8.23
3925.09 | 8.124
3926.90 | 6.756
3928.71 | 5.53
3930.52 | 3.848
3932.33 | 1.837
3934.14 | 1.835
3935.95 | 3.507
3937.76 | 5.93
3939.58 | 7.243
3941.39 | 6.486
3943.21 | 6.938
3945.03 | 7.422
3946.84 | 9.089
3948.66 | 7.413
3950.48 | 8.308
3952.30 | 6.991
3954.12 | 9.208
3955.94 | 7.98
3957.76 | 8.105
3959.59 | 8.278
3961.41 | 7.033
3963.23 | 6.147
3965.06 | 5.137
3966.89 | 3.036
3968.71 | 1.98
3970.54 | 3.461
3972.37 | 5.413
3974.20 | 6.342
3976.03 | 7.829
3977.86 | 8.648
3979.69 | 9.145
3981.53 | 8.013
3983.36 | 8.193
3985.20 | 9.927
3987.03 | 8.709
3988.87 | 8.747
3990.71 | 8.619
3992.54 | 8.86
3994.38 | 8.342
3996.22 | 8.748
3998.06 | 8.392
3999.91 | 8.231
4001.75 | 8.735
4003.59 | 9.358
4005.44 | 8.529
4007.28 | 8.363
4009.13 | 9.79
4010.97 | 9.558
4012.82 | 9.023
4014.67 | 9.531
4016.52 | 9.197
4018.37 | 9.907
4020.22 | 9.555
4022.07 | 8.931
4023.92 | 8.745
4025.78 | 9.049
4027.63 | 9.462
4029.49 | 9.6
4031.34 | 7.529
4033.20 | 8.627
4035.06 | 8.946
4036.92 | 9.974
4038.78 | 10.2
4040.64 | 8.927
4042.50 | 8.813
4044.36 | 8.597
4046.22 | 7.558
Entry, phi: 8.6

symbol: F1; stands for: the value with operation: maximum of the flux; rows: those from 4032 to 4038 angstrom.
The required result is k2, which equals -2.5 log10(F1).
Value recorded -2.50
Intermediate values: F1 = 9.974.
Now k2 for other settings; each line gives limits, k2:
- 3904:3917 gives -2.40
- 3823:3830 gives -2.20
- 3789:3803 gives -2.28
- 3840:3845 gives -2.18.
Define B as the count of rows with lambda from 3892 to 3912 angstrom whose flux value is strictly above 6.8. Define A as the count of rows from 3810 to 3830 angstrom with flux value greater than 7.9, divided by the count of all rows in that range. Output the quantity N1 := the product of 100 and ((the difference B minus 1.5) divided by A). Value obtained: 8250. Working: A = 0.09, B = 9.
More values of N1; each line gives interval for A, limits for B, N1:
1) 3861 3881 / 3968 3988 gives 6050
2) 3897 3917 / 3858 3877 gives 1650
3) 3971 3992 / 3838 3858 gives 1031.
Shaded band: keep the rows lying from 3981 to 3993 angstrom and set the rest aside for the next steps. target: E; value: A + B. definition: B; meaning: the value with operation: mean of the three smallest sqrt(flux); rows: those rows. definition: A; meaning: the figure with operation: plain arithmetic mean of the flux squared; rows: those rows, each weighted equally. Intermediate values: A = 76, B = 2.9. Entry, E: 79.3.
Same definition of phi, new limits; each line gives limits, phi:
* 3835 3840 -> 4.7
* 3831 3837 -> 4.5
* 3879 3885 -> 6.1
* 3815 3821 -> 7.0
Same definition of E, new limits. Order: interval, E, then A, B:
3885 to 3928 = 56.7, 54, 2.4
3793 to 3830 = 53.3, 51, 2.4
